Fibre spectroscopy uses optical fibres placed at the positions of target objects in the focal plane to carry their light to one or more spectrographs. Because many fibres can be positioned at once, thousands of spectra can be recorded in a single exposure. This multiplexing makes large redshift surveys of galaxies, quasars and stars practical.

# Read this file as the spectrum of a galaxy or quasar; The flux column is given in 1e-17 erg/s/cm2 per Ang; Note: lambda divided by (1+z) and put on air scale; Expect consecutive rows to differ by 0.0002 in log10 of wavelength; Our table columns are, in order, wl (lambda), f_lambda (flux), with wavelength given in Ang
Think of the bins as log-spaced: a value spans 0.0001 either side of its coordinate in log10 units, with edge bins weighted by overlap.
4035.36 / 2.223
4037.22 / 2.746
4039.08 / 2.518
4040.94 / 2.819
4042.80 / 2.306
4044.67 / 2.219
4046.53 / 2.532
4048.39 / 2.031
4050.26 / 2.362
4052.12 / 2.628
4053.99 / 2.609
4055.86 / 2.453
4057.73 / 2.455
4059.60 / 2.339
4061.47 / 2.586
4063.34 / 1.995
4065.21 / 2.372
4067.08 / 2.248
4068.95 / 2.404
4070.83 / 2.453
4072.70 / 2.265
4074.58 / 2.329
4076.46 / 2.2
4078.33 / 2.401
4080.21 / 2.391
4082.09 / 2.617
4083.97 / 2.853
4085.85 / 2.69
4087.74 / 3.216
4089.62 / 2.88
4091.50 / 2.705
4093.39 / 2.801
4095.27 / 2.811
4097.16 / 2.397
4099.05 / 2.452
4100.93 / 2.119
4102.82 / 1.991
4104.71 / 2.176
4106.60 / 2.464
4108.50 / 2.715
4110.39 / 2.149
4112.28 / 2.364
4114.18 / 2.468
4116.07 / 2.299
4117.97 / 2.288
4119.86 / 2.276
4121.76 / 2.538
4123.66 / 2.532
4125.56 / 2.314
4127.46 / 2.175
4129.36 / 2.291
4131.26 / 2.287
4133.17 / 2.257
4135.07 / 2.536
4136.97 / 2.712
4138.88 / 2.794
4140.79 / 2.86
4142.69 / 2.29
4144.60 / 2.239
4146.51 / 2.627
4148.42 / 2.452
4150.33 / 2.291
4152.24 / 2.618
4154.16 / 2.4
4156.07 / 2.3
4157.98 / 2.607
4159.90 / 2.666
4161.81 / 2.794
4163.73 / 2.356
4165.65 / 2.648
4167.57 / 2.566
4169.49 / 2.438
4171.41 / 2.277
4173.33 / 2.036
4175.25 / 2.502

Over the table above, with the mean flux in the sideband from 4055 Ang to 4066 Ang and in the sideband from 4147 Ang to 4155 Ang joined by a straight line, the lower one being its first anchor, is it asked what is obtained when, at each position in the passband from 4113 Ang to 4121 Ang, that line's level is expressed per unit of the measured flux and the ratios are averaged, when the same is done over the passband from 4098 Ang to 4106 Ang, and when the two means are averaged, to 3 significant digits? 1.07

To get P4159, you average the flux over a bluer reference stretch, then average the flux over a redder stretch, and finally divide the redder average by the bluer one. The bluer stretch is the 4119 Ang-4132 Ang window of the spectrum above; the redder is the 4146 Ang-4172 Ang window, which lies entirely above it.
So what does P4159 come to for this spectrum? 1.07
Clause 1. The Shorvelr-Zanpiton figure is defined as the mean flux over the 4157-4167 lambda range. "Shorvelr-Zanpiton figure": 2.61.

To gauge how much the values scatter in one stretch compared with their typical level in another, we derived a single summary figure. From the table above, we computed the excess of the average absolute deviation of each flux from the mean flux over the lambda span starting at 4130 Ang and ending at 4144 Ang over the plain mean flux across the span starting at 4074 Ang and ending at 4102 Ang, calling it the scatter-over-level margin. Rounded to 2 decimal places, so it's -2.37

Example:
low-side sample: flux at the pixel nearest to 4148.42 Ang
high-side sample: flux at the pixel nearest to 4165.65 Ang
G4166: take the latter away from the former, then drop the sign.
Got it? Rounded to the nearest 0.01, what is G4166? 0.20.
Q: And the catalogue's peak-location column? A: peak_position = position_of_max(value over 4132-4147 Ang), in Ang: 4140.79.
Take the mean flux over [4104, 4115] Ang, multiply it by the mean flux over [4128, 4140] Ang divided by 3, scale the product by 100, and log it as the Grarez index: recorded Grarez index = 197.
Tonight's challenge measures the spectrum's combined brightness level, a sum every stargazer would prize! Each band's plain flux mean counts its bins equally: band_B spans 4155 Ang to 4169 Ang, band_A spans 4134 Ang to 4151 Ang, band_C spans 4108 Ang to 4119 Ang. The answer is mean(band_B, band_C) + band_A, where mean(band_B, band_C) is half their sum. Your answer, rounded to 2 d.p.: 5.00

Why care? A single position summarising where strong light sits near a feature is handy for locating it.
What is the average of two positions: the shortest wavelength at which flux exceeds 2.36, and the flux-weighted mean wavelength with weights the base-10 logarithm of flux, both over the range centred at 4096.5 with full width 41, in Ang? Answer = 4087.0 Ang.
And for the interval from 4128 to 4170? 4142.3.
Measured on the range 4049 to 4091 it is 4060.4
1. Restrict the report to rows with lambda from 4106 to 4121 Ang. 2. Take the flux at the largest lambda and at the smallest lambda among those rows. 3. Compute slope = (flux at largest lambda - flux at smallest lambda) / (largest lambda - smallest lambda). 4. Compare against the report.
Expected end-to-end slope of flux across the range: -0.014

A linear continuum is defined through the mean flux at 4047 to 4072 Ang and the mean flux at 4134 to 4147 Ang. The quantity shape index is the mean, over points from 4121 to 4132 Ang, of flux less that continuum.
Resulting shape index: -0.188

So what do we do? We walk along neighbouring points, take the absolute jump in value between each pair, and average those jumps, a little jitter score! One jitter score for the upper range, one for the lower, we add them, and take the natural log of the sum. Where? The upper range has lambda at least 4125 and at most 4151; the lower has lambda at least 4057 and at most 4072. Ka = -0.89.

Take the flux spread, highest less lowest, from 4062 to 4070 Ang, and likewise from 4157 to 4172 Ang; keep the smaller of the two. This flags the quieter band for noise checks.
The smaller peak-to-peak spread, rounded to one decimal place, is 0.4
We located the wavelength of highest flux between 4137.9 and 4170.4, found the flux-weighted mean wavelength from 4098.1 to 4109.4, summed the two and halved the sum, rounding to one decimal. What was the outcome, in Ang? 4122.4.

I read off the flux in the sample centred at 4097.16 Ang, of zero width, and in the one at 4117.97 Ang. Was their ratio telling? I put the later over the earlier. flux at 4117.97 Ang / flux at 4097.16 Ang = 0.95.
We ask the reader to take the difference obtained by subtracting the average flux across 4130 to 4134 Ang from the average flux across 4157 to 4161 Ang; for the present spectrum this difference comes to 0.4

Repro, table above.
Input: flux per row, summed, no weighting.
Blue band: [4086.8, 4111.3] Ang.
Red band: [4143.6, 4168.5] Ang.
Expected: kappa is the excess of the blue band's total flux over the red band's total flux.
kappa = 0.3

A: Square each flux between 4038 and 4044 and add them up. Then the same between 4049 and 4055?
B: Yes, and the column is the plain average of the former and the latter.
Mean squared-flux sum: 19.4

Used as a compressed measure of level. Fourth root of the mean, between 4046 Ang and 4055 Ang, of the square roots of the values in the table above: 1.12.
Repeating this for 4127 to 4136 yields 1.11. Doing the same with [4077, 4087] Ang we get 1.13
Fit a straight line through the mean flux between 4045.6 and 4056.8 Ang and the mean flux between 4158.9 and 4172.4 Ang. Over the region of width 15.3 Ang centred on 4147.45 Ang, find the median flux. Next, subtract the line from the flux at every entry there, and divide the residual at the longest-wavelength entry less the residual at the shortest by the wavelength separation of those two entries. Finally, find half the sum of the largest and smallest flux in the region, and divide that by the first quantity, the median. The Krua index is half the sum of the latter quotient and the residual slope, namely 0.508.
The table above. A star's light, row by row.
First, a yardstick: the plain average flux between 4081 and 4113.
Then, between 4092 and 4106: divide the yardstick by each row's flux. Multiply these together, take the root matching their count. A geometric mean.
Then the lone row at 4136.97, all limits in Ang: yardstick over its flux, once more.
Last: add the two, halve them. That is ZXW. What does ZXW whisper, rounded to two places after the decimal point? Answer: 1.01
